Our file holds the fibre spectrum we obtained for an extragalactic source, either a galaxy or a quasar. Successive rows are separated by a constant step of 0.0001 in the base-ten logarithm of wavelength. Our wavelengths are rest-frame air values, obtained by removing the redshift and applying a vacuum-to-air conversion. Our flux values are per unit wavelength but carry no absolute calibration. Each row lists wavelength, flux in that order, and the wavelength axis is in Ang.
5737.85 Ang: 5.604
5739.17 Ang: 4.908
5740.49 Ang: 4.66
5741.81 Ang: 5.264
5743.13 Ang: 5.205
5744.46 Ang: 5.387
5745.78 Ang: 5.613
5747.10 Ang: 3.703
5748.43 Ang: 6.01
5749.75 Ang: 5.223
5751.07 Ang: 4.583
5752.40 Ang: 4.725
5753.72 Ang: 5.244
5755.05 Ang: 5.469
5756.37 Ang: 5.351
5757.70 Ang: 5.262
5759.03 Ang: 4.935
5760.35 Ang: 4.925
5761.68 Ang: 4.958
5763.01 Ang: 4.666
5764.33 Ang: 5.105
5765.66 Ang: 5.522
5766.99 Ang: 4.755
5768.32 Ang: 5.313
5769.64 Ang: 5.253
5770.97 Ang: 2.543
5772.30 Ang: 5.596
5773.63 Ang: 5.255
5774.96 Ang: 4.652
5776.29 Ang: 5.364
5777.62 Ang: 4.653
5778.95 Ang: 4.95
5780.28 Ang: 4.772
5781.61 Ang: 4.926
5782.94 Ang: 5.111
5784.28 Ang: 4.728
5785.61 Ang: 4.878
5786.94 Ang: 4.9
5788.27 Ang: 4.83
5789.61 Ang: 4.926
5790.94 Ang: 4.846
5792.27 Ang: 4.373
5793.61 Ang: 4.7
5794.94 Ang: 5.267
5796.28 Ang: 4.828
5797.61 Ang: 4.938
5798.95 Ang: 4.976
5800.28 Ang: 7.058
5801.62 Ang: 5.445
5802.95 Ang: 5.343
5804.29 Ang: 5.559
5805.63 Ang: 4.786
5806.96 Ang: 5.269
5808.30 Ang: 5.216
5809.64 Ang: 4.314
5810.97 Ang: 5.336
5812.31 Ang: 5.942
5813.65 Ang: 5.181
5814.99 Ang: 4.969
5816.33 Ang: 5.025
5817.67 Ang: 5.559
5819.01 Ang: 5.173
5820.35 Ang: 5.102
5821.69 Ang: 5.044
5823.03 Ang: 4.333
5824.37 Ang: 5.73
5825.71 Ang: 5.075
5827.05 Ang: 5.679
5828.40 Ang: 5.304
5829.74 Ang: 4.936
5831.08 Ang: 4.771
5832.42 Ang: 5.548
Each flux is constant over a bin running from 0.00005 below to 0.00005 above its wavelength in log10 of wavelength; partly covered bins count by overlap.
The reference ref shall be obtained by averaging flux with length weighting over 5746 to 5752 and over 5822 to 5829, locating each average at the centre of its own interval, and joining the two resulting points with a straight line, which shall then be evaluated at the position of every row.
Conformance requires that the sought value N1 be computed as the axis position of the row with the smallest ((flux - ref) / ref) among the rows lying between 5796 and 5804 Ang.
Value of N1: 5796.28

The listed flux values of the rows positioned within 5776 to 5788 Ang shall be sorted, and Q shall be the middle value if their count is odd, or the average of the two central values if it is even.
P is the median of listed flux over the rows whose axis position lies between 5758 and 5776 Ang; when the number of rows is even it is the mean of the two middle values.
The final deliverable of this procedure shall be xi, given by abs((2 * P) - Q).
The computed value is 5.0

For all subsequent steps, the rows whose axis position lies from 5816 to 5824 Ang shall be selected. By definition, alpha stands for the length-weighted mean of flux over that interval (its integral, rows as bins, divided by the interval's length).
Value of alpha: 5.07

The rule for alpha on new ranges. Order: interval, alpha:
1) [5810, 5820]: 5.28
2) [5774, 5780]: 4.91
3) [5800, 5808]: 5.49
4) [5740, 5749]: 5.12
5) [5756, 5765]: 5.02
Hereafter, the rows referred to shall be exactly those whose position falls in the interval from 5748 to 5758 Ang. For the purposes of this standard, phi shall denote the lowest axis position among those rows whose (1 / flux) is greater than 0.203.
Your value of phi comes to 5751.07 Ang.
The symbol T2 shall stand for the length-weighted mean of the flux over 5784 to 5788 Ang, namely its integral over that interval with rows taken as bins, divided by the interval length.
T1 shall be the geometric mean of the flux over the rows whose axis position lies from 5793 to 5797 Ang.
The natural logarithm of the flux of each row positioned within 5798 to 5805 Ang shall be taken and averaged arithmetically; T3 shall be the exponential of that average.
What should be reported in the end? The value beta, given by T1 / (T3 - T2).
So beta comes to 6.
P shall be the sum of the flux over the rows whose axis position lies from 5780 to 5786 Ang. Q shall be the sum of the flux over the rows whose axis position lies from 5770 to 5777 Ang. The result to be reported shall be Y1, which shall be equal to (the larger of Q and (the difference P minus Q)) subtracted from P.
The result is 1.0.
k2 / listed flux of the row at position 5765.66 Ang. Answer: 5.522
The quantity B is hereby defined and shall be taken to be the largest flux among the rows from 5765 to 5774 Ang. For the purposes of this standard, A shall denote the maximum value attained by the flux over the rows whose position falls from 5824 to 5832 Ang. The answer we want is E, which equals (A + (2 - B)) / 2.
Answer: 1.1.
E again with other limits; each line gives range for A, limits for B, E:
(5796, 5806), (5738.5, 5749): 1.5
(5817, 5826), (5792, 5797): 1.2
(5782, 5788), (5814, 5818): 0.8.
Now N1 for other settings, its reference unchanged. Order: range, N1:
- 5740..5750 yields 5747.10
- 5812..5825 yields 5823.03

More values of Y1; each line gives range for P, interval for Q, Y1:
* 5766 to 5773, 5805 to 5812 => -1.5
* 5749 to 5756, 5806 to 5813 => -0.8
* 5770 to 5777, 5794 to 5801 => -3.7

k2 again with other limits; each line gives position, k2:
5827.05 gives 5.679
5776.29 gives 5.364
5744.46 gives 5.387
